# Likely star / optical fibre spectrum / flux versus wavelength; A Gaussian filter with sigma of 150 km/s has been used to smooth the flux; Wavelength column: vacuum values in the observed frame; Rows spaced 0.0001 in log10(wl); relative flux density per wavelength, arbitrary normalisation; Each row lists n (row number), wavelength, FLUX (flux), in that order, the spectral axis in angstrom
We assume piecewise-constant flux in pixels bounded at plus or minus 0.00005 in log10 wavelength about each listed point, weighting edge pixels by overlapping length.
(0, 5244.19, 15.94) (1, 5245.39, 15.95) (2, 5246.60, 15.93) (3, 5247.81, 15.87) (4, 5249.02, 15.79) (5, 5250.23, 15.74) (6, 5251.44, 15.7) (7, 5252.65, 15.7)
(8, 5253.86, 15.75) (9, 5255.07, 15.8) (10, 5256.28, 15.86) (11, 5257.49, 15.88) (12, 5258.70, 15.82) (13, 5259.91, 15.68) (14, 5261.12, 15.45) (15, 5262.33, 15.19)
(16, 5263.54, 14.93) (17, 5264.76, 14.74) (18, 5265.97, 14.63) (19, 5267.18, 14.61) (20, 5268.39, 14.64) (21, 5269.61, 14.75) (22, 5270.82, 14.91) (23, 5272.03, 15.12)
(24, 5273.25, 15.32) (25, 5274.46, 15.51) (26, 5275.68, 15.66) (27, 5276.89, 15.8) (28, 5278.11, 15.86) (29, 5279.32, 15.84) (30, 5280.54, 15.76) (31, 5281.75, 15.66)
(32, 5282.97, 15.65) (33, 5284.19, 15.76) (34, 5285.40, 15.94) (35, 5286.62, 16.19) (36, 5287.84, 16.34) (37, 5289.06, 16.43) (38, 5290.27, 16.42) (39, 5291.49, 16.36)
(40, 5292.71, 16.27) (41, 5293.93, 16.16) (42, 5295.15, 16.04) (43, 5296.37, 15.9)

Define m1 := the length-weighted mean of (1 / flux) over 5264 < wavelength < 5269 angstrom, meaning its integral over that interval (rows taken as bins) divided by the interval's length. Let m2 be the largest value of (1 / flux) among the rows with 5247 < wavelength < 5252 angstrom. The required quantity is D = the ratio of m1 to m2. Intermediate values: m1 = 0.0682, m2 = 0.0637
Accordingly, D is 1.07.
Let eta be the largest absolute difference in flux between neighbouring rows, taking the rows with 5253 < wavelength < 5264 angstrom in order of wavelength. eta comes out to 0.26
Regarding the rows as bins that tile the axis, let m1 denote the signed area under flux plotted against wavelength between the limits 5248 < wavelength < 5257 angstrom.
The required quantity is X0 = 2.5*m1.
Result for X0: 355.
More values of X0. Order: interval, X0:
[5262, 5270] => 295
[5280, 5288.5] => 338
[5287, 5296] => 366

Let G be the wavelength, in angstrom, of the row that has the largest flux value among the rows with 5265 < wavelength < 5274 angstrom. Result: 5273.25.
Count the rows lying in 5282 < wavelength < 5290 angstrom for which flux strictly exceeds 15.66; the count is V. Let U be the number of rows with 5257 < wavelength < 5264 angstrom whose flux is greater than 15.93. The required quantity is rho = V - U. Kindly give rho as 5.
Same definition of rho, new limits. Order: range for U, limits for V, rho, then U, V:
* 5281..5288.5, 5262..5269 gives -3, 3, 0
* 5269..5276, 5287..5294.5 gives 6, 0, 6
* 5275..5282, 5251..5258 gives 6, 0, 6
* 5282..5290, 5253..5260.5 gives 2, 4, 6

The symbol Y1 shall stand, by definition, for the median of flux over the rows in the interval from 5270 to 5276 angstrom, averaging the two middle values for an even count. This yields 15.3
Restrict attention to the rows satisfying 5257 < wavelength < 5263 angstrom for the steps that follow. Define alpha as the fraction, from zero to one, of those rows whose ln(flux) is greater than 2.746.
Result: 0.60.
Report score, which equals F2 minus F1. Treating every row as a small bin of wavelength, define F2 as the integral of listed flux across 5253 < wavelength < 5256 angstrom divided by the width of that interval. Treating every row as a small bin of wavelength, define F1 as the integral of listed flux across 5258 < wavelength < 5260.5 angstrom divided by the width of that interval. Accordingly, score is 0.0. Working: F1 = 15.8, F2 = 15.8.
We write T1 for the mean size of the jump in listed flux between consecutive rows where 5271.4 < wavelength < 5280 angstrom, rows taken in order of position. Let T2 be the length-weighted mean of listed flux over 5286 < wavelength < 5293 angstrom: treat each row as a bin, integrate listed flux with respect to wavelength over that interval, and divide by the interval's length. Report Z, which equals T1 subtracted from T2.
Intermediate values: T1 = 0.13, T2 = 16.3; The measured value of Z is 16.20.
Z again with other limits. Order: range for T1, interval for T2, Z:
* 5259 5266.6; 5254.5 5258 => 15.64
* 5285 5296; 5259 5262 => 15.47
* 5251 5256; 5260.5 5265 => 15.06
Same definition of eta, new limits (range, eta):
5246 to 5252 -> 0.08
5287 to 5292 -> 0.09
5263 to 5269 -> 0.19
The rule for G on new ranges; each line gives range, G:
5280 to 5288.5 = 5287.84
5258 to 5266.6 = 5258.70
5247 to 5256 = 5247.81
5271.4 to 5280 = 5278.11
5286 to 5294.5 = 5289.06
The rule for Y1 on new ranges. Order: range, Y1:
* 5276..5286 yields 15.8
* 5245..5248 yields 15.9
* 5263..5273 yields 14.7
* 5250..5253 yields 15.7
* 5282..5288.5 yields 15.9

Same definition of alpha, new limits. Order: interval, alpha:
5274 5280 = 0.80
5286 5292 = 1.00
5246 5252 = 1.00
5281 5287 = 1.00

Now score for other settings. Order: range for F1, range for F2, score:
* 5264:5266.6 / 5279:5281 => 1.1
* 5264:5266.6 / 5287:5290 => 1.7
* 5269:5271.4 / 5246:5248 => 1.1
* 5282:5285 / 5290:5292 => 0.7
